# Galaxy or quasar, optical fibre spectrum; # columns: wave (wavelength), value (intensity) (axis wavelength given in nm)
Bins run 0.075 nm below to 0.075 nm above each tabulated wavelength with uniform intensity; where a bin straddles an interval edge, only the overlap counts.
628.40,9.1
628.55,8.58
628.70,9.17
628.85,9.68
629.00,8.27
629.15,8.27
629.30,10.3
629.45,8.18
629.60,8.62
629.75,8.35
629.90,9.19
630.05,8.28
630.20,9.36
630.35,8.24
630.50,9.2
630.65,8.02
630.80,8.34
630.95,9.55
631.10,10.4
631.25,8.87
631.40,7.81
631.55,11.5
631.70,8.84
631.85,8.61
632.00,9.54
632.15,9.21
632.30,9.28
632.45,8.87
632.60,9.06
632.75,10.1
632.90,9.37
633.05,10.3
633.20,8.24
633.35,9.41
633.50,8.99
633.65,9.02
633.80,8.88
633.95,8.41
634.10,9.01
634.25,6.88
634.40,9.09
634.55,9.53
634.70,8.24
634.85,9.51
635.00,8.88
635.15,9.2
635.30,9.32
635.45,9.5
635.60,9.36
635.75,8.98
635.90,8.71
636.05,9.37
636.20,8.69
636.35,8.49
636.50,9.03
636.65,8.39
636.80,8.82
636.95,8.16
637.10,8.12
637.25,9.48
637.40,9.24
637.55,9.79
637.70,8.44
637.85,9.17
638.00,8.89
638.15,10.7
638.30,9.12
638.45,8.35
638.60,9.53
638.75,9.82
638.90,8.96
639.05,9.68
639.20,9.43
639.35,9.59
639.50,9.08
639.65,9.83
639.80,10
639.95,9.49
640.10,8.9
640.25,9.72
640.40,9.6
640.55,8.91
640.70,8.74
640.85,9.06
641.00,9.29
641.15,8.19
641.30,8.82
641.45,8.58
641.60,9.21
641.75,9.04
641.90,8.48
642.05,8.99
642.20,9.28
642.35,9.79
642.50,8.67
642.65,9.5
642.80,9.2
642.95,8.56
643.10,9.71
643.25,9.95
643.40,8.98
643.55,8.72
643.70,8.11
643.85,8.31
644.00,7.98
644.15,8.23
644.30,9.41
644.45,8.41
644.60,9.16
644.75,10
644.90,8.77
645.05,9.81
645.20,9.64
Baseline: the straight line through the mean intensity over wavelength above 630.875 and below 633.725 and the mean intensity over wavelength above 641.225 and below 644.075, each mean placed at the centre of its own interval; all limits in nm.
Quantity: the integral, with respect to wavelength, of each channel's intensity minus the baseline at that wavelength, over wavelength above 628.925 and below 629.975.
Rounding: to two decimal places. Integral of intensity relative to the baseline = -0.71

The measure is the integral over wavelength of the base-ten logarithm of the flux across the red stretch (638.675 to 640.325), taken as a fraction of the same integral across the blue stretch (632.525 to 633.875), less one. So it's 0.2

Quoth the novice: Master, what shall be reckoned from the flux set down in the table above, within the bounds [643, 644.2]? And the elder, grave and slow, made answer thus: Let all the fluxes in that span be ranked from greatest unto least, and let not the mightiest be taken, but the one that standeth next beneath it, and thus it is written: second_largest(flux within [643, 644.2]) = 9.71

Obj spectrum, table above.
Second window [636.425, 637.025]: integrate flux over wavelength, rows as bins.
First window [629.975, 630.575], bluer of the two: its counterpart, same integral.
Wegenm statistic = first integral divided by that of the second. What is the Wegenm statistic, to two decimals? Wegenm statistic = 1.02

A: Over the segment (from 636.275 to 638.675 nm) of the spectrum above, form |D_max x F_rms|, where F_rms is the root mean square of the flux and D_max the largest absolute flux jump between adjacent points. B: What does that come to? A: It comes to 16.3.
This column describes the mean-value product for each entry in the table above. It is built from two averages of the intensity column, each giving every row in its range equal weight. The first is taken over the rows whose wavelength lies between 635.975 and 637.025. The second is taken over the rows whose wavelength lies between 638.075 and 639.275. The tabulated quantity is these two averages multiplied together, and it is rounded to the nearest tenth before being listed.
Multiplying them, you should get 82.3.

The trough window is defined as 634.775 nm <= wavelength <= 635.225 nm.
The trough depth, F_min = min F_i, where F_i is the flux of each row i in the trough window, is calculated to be 8.88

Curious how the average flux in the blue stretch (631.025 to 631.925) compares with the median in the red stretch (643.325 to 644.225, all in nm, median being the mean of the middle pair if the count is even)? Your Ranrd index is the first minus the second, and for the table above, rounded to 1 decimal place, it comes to 1.1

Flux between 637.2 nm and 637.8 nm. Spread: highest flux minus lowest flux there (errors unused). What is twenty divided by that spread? 15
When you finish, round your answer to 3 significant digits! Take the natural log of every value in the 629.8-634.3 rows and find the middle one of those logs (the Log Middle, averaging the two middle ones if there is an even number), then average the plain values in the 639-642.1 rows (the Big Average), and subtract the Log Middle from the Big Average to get 6.97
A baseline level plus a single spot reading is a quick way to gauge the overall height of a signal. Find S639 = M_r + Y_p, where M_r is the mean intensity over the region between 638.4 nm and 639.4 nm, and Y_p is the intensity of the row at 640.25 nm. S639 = 19.1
